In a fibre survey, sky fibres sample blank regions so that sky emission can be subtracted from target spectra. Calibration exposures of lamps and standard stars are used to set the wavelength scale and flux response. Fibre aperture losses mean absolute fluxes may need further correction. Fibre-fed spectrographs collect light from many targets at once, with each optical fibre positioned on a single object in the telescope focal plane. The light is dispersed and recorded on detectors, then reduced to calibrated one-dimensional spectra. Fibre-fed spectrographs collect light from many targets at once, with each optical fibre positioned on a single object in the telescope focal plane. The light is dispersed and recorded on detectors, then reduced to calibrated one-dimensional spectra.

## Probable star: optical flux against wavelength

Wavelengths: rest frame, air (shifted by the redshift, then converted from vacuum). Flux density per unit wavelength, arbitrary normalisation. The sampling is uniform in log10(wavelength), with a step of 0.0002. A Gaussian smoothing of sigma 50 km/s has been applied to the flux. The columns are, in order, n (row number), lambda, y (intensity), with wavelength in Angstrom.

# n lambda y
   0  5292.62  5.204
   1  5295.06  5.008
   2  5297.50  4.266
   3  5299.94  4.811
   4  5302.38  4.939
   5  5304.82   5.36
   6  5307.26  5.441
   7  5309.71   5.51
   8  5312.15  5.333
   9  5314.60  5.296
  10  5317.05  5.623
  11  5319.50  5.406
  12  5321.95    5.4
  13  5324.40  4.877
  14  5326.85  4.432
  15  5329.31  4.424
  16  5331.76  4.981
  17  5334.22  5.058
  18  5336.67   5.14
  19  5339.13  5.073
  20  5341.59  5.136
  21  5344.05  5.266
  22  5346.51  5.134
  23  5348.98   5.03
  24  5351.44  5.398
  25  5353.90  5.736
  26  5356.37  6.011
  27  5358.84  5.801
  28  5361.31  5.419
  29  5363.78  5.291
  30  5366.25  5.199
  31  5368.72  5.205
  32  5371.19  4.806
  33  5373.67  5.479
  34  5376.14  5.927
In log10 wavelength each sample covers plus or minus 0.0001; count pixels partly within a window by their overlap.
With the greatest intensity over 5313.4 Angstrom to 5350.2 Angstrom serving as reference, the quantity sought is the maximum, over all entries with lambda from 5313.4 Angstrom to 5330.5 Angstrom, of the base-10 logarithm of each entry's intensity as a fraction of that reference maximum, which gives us 0.00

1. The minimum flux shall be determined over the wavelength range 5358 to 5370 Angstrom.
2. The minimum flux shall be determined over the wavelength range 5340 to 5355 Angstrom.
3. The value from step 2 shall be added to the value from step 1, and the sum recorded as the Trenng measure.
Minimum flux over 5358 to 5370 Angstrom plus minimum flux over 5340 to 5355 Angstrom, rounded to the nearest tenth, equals 10.2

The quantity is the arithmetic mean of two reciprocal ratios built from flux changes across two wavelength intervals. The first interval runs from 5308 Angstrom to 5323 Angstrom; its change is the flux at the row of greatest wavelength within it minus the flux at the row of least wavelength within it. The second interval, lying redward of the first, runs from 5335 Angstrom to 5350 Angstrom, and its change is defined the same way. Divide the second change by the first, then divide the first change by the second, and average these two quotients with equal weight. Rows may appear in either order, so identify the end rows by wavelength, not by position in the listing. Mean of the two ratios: 1.0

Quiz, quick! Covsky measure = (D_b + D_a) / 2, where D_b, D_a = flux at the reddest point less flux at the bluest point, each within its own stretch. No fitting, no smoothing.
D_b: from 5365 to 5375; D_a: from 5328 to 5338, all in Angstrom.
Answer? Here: 0.50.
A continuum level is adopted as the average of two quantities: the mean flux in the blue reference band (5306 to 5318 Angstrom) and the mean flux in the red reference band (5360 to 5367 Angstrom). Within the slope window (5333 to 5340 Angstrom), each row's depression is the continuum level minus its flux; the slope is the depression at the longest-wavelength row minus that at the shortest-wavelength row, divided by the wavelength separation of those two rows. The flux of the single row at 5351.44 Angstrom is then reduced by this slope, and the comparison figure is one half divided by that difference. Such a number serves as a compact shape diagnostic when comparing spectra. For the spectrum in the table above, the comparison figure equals 0.093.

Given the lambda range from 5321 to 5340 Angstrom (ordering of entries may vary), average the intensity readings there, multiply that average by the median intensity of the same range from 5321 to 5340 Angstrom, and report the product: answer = 25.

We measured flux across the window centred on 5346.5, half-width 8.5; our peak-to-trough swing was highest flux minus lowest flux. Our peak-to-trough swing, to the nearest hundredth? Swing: 0.71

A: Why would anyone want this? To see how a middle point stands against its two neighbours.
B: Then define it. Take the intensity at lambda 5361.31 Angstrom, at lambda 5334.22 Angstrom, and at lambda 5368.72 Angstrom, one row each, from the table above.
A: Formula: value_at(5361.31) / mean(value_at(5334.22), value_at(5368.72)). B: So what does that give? 1.06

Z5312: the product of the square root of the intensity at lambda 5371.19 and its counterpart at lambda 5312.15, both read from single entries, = 5.063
